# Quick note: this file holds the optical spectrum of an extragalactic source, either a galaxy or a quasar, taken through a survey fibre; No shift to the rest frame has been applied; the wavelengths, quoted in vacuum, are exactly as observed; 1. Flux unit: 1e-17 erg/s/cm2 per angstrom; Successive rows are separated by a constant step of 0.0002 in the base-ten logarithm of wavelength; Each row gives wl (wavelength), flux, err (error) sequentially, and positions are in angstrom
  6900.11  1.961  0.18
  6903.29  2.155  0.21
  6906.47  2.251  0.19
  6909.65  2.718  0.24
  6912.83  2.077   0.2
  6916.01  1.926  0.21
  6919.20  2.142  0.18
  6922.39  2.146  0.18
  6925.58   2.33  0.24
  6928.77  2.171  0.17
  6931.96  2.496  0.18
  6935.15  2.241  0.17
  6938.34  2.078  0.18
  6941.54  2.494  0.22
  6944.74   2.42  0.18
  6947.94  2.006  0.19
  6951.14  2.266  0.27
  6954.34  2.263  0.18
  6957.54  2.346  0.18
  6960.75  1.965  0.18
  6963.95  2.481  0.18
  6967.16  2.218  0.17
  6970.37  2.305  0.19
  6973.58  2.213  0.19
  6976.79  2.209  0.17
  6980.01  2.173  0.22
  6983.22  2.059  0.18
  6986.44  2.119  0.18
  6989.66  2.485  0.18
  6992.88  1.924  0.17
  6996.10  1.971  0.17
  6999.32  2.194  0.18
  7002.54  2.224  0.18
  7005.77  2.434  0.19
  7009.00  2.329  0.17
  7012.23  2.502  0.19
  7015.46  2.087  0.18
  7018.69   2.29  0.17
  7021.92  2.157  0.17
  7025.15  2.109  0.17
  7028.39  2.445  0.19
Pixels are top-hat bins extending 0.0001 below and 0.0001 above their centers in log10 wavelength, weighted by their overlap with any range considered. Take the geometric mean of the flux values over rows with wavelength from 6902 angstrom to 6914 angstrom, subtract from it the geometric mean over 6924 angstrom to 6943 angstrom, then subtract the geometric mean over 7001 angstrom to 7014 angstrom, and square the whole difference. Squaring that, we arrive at 5.7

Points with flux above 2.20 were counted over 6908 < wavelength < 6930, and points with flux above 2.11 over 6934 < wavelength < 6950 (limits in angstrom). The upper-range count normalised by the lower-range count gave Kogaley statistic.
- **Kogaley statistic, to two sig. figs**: 1.5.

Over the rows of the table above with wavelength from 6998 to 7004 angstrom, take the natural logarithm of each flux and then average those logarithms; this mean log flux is 0.793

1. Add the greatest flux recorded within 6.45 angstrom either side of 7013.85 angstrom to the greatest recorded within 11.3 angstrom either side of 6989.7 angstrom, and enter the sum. 4.99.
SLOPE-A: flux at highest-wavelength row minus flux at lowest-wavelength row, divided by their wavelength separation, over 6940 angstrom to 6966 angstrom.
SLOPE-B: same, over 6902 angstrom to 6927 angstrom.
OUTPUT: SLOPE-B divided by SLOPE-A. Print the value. -14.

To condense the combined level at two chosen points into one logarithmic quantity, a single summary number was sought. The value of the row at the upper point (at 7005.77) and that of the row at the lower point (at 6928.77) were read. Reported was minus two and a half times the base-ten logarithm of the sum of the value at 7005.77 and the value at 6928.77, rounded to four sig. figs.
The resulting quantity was -1.658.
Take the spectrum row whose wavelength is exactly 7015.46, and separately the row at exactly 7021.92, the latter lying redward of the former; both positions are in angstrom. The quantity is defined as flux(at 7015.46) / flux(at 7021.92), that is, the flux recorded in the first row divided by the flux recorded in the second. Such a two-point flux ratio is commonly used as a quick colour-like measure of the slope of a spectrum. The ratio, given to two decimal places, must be 0.97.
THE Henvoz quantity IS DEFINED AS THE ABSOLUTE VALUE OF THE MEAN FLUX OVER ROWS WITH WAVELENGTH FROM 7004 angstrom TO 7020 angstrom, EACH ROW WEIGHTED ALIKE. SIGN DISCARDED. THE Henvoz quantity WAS 2.33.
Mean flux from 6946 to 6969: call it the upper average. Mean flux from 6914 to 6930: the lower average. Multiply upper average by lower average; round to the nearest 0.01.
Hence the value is 4.76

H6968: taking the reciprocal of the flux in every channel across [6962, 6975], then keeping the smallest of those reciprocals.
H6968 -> 0.403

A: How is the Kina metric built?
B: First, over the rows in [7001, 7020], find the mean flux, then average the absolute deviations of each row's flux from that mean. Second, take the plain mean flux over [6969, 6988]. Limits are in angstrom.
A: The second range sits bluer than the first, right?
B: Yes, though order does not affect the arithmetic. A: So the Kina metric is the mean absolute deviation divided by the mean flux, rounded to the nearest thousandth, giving 0.051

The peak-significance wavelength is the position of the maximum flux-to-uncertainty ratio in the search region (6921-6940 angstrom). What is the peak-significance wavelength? 6931.96 angstrom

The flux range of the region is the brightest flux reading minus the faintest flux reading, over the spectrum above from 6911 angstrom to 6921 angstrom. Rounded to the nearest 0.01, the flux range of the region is 0.22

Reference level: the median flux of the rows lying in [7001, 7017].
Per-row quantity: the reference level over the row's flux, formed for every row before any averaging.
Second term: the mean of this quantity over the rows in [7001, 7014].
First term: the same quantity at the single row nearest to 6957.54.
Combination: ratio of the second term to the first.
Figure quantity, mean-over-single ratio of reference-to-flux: 0.991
